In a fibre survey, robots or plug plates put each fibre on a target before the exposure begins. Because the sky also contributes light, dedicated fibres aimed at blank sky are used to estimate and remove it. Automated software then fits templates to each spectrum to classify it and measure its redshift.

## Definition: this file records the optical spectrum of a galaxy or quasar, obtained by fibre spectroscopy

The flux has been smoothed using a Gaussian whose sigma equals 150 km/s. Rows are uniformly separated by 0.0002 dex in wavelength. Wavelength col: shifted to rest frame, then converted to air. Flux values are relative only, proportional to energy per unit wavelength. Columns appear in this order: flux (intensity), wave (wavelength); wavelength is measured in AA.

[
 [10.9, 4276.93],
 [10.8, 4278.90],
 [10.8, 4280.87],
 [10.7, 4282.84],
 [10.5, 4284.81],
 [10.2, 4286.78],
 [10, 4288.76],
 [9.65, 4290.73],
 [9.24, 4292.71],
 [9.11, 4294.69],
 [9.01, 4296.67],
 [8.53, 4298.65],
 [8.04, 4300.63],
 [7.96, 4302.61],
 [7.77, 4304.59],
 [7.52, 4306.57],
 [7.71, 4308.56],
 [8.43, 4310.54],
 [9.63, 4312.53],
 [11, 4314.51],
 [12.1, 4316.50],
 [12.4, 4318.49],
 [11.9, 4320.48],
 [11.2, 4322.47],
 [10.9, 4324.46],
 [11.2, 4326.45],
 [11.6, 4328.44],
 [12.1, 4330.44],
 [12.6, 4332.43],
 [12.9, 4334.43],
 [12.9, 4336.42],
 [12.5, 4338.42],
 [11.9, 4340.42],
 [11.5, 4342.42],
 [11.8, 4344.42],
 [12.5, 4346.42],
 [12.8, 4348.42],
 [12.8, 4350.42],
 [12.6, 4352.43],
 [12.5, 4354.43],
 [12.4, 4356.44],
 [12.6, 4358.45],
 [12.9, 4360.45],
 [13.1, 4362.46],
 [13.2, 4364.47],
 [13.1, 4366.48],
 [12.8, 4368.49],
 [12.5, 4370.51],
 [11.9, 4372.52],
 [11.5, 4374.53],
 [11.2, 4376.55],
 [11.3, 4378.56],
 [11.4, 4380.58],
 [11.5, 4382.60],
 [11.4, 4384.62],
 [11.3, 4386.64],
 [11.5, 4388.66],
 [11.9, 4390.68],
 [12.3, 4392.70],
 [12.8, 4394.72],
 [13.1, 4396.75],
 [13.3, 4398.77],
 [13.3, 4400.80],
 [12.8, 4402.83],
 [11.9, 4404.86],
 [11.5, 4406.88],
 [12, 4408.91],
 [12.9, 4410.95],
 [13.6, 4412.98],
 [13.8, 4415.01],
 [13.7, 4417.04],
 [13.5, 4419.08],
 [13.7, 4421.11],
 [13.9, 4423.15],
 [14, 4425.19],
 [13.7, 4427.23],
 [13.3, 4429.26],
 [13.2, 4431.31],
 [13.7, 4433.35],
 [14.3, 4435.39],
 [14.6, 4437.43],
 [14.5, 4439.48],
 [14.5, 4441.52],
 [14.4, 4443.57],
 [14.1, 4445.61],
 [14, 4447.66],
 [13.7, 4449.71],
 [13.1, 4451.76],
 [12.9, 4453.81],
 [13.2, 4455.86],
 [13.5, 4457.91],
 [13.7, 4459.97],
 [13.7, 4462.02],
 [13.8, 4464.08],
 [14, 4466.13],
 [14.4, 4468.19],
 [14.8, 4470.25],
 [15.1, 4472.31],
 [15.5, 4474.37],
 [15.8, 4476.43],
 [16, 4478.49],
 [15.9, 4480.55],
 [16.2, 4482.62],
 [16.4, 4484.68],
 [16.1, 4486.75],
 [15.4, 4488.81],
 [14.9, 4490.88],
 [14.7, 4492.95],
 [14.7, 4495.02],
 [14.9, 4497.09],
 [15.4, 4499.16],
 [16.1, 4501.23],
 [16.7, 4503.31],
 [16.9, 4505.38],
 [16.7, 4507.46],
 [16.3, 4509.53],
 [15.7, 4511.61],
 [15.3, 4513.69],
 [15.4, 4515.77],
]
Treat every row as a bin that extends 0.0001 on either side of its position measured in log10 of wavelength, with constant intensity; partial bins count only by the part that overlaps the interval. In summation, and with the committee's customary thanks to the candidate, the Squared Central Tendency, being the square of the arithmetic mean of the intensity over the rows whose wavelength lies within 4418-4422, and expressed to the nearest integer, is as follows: 185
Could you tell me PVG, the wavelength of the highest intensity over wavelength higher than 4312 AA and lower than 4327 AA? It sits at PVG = 4318.49 AA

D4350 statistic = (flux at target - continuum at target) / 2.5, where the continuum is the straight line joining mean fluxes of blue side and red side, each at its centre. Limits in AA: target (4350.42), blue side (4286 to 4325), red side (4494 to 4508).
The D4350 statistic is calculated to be 0.70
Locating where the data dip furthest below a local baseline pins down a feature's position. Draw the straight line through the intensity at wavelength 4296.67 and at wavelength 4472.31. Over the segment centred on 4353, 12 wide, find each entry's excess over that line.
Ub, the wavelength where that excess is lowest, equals 4356.44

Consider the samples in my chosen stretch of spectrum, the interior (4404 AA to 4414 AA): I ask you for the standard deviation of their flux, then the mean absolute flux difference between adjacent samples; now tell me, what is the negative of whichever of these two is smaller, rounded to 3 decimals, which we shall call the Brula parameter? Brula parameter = -0.625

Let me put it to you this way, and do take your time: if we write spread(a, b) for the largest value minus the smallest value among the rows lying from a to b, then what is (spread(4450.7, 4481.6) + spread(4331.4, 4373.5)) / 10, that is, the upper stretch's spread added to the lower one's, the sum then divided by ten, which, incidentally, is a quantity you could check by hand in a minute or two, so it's 0.48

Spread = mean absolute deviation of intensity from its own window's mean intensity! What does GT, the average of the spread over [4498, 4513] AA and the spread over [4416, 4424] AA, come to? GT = 0.27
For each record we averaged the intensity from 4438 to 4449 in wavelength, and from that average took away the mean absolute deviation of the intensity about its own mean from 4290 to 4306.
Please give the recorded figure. 14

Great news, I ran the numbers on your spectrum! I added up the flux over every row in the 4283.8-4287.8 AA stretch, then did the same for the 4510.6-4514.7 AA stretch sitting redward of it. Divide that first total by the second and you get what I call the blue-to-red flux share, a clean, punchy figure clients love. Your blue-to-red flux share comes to 0.67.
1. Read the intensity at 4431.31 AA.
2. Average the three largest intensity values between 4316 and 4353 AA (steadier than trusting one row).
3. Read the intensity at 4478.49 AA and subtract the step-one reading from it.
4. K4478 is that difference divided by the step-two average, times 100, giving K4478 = 22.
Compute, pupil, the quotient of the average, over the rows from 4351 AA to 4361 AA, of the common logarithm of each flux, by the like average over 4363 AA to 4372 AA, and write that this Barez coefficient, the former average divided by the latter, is 0.99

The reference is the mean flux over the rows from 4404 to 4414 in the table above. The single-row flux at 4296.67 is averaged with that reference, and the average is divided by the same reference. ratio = 0.86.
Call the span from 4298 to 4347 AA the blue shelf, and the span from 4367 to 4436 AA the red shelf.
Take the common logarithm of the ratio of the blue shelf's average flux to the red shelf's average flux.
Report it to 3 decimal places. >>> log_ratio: -0.071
